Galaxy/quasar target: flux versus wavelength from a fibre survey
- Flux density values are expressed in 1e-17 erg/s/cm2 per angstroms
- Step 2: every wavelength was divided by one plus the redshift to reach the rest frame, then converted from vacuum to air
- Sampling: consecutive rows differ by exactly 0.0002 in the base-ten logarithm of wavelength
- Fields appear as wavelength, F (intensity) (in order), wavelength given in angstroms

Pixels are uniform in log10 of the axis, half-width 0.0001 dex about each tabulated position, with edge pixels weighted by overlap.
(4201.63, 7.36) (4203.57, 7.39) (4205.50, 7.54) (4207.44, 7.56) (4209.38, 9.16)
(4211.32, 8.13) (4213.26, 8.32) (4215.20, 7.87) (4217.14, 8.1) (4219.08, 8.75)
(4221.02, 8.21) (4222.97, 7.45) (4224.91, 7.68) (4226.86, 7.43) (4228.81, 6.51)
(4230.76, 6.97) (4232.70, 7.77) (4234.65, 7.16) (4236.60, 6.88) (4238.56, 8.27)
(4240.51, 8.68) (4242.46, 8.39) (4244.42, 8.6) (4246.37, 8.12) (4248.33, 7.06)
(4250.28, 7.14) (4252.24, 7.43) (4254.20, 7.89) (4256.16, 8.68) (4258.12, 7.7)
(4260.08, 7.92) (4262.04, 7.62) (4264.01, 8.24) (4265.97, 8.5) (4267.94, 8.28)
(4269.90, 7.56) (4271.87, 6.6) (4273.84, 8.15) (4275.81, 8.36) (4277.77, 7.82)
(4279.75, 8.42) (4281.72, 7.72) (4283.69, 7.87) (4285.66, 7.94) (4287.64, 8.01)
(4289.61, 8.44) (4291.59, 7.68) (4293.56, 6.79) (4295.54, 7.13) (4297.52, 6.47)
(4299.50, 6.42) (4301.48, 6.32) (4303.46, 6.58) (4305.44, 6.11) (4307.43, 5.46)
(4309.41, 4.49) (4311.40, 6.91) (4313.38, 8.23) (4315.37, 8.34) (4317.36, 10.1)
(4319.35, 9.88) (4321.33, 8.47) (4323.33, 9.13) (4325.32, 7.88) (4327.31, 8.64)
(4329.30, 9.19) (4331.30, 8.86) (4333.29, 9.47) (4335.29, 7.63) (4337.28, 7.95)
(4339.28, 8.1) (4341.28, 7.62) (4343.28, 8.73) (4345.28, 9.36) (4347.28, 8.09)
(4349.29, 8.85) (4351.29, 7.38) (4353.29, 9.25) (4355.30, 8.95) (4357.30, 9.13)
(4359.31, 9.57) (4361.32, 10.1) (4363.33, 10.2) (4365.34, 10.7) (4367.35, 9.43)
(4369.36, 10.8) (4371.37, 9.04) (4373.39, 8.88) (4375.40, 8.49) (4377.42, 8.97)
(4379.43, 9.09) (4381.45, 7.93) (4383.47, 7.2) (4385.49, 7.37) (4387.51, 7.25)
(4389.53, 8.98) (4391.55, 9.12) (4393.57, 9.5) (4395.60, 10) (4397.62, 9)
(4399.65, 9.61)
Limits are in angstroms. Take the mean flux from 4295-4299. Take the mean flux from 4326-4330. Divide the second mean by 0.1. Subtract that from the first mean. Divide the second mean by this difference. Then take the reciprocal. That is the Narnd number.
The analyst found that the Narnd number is -9.24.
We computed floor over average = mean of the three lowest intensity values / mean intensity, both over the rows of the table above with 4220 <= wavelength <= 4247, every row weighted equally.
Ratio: 0.879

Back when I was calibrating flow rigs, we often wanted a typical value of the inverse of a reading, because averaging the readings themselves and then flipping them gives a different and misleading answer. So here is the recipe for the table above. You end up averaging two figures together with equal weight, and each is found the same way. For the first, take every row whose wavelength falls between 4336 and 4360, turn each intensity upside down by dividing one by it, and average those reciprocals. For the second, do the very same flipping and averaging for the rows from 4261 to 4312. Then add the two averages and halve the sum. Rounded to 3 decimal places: 0.129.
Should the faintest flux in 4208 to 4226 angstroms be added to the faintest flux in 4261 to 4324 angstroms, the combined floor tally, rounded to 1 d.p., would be 11.9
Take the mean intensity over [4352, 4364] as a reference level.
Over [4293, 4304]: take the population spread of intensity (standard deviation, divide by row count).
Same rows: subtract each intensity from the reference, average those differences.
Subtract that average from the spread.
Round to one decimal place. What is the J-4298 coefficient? -2.6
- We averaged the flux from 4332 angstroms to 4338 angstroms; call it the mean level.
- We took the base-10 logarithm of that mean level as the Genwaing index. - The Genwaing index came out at 0.92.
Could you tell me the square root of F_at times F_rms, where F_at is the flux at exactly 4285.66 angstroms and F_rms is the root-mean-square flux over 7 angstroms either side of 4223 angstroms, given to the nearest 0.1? 7.9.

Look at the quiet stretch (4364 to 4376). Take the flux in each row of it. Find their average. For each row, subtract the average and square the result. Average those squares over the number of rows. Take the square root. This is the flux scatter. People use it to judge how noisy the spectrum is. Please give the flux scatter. 0.9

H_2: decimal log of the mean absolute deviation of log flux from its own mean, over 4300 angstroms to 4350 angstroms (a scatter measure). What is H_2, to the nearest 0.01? -1.21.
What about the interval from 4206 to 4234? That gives -1.55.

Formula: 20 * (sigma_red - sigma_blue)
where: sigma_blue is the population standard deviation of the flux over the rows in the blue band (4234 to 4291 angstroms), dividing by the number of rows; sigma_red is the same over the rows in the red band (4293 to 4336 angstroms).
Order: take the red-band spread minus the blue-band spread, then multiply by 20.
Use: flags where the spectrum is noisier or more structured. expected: 18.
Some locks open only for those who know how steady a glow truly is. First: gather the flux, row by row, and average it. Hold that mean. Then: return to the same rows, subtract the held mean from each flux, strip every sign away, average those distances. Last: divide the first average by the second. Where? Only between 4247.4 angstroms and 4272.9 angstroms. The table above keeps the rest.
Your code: 16.4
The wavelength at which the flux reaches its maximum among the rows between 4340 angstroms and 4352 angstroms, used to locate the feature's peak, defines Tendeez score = 4345.28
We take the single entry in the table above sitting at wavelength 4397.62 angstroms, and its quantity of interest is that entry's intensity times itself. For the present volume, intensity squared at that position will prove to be 81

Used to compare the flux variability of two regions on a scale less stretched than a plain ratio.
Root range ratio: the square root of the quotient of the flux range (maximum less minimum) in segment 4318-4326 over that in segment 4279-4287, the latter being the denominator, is 1.7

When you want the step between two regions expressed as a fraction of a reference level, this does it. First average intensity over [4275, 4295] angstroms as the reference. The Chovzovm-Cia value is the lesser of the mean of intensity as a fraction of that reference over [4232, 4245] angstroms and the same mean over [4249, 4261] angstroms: 0.986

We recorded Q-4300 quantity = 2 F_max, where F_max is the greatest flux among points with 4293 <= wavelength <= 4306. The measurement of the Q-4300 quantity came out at 14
